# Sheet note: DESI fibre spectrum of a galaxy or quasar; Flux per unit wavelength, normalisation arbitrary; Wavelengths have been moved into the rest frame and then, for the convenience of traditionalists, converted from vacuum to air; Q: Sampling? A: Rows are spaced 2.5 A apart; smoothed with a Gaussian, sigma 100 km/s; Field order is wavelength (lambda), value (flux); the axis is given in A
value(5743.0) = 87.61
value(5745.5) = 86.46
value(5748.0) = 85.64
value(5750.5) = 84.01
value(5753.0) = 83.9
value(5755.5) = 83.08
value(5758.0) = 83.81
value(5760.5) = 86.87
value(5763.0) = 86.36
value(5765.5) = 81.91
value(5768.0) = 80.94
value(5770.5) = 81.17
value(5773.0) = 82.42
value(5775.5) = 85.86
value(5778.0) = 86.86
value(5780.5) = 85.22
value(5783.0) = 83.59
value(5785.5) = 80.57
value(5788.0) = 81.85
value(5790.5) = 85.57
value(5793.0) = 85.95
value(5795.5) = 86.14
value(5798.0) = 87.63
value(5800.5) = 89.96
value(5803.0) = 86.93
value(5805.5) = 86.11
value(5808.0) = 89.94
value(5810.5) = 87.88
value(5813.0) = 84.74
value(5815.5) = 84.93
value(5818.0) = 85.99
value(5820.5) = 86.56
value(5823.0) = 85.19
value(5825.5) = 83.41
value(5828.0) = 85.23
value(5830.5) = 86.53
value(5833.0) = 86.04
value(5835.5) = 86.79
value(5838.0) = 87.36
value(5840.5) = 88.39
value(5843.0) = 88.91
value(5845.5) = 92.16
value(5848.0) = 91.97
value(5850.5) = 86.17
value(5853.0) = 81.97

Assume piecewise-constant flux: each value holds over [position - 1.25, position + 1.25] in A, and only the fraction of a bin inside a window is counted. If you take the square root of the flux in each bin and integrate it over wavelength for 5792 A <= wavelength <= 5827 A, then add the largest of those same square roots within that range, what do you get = 335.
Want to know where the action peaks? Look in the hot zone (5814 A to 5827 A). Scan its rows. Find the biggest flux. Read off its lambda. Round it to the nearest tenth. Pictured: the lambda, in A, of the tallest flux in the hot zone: 5820.5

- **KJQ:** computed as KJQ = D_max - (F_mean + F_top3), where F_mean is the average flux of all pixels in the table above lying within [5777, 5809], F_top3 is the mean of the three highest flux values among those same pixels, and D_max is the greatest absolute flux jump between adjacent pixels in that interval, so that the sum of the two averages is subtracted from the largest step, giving -171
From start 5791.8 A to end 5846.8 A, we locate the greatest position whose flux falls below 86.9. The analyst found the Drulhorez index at 5835.5 A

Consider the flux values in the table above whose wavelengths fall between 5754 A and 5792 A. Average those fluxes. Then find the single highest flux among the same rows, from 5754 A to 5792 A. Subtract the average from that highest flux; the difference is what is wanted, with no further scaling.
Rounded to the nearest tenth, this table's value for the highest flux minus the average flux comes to 3.1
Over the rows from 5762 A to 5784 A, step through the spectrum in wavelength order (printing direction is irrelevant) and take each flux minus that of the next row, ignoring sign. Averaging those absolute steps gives 1.83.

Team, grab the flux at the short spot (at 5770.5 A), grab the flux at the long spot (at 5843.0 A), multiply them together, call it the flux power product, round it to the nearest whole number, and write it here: 7217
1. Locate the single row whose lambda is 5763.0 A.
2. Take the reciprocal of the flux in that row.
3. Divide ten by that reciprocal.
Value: 864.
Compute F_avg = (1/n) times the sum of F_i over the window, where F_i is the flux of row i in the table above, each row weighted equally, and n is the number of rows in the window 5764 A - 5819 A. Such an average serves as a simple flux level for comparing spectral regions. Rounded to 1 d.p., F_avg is 85.1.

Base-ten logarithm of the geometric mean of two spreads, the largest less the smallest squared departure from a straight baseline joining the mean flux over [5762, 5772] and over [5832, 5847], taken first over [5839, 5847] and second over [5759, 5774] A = 1.21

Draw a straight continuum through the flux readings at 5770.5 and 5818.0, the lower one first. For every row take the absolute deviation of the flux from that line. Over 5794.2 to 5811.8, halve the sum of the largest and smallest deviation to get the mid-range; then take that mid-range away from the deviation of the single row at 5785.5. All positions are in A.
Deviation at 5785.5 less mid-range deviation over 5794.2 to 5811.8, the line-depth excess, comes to -1.4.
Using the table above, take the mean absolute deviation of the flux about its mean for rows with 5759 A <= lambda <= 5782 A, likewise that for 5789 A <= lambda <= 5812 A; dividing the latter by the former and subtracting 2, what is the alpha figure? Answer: -1.41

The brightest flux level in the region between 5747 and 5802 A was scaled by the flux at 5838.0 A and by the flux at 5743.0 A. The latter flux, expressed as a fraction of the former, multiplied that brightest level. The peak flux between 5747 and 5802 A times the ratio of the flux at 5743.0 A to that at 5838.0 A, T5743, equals 90.2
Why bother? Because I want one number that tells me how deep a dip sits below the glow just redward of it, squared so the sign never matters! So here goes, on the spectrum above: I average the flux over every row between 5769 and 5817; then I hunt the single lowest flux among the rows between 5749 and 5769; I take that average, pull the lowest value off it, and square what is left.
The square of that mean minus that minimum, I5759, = 20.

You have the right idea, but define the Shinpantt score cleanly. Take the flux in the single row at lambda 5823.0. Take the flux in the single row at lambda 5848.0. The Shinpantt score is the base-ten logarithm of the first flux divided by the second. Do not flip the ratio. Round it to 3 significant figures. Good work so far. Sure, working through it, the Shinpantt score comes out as -0.0333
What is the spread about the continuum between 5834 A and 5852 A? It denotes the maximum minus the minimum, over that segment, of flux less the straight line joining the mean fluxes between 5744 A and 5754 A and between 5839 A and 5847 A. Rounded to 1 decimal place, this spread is 6.2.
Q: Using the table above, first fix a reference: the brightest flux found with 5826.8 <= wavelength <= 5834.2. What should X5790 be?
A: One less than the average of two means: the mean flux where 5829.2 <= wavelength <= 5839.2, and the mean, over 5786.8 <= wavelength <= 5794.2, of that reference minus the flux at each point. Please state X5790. 43.4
